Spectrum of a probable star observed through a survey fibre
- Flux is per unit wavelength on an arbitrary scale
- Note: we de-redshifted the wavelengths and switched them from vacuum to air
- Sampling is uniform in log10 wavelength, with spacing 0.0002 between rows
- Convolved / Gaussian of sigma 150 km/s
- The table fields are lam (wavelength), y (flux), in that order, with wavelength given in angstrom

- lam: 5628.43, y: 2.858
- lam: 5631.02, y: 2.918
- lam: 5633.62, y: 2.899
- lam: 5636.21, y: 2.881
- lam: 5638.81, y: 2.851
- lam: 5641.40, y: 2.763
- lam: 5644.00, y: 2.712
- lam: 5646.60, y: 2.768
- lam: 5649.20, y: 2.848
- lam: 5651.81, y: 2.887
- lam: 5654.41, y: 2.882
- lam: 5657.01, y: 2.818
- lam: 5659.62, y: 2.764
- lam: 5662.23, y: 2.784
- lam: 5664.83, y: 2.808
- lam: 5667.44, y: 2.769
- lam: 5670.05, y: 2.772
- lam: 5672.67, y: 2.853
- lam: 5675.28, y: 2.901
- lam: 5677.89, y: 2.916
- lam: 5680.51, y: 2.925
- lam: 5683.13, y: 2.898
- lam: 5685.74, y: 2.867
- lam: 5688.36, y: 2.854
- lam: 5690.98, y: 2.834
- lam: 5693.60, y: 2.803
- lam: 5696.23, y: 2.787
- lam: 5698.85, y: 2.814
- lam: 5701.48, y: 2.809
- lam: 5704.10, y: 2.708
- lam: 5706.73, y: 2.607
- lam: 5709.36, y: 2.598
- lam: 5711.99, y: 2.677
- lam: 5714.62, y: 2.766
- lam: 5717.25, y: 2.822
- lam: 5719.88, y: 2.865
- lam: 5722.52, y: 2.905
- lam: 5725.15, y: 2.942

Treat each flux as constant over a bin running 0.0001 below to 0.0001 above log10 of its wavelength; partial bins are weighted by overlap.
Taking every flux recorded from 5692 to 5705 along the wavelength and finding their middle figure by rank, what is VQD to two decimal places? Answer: 2.80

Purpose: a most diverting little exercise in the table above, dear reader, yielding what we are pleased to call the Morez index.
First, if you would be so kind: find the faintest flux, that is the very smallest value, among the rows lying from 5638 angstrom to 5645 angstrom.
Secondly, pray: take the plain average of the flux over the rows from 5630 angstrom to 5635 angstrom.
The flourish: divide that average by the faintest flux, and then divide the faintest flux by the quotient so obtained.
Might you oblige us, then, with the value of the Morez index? 2.53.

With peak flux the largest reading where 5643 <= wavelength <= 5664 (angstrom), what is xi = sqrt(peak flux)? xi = 1.70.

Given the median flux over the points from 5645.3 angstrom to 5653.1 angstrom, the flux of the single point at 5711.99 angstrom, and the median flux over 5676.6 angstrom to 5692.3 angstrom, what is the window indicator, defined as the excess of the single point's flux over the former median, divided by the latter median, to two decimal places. -0.06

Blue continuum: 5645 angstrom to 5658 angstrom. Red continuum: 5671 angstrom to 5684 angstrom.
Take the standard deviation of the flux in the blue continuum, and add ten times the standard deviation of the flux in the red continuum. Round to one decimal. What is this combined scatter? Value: 0.3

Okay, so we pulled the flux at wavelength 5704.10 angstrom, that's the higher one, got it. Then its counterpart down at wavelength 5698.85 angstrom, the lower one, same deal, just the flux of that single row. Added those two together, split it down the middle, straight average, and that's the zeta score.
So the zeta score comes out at 2.76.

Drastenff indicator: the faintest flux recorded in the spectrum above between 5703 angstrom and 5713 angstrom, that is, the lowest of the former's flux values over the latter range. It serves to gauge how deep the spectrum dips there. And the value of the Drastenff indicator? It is 2.598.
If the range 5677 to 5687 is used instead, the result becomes 2.867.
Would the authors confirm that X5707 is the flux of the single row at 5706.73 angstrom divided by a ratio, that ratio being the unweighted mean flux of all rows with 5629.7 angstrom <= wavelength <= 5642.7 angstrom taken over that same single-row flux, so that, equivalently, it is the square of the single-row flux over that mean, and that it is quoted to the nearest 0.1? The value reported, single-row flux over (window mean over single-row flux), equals 2.4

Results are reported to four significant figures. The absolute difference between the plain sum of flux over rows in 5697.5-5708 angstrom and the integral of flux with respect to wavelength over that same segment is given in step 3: 17.79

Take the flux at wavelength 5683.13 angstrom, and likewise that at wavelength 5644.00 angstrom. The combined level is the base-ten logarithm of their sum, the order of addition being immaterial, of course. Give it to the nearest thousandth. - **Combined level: 0.749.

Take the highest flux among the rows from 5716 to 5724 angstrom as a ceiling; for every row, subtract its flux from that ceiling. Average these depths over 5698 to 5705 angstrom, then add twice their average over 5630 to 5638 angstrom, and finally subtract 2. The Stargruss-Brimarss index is -1.86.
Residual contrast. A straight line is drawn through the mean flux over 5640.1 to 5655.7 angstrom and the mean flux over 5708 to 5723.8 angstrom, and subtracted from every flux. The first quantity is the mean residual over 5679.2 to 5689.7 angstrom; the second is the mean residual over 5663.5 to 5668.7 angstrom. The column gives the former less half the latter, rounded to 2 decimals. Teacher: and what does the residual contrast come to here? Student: 0.10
